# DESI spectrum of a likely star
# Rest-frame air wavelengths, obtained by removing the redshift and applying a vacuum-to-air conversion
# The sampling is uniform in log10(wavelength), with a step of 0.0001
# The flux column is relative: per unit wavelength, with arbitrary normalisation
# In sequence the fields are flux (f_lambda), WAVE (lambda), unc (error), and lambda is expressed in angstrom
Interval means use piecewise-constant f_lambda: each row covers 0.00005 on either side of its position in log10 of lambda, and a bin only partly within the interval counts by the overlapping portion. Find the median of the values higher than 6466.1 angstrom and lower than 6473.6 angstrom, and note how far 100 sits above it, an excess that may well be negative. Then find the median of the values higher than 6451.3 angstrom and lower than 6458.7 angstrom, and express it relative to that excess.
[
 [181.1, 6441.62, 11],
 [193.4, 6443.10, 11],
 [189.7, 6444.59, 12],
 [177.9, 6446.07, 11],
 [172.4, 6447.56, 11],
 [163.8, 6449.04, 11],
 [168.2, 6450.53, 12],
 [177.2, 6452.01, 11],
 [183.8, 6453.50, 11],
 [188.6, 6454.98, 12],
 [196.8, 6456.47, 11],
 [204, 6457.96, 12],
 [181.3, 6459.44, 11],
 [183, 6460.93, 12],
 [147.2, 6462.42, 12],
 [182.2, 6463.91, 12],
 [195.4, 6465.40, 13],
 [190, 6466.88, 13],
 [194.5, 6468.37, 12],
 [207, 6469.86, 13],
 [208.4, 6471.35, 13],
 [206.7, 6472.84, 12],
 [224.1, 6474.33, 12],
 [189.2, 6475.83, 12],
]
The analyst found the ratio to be -1.77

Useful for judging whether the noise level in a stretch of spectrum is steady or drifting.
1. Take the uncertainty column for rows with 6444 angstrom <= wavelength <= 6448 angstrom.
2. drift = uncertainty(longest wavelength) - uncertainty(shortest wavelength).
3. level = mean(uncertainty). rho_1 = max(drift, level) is 11.33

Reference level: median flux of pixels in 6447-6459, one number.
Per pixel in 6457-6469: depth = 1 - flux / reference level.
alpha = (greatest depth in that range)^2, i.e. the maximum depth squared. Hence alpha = 0.034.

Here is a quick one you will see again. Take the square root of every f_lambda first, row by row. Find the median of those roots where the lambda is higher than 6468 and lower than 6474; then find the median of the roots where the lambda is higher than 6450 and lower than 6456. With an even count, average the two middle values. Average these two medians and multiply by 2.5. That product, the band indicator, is 34.8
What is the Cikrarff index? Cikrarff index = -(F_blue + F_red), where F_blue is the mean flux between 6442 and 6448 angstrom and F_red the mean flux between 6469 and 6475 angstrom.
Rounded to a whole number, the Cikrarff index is -395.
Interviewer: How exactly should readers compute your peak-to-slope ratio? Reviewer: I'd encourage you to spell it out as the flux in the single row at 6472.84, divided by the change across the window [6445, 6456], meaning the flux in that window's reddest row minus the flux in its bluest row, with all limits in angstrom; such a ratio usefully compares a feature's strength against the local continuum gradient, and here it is 19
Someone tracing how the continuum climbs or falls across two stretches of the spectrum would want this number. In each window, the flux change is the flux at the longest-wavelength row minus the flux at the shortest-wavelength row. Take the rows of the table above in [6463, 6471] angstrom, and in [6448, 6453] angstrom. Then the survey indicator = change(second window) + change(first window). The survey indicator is 38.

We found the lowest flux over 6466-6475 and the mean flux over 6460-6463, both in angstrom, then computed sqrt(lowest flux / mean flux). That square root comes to 1.07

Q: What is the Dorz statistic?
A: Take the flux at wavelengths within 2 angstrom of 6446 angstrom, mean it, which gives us 180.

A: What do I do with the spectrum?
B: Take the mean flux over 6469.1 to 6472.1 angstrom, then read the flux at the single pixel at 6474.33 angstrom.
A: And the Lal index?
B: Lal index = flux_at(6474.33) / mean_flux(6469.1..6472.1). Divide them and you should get 1.08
